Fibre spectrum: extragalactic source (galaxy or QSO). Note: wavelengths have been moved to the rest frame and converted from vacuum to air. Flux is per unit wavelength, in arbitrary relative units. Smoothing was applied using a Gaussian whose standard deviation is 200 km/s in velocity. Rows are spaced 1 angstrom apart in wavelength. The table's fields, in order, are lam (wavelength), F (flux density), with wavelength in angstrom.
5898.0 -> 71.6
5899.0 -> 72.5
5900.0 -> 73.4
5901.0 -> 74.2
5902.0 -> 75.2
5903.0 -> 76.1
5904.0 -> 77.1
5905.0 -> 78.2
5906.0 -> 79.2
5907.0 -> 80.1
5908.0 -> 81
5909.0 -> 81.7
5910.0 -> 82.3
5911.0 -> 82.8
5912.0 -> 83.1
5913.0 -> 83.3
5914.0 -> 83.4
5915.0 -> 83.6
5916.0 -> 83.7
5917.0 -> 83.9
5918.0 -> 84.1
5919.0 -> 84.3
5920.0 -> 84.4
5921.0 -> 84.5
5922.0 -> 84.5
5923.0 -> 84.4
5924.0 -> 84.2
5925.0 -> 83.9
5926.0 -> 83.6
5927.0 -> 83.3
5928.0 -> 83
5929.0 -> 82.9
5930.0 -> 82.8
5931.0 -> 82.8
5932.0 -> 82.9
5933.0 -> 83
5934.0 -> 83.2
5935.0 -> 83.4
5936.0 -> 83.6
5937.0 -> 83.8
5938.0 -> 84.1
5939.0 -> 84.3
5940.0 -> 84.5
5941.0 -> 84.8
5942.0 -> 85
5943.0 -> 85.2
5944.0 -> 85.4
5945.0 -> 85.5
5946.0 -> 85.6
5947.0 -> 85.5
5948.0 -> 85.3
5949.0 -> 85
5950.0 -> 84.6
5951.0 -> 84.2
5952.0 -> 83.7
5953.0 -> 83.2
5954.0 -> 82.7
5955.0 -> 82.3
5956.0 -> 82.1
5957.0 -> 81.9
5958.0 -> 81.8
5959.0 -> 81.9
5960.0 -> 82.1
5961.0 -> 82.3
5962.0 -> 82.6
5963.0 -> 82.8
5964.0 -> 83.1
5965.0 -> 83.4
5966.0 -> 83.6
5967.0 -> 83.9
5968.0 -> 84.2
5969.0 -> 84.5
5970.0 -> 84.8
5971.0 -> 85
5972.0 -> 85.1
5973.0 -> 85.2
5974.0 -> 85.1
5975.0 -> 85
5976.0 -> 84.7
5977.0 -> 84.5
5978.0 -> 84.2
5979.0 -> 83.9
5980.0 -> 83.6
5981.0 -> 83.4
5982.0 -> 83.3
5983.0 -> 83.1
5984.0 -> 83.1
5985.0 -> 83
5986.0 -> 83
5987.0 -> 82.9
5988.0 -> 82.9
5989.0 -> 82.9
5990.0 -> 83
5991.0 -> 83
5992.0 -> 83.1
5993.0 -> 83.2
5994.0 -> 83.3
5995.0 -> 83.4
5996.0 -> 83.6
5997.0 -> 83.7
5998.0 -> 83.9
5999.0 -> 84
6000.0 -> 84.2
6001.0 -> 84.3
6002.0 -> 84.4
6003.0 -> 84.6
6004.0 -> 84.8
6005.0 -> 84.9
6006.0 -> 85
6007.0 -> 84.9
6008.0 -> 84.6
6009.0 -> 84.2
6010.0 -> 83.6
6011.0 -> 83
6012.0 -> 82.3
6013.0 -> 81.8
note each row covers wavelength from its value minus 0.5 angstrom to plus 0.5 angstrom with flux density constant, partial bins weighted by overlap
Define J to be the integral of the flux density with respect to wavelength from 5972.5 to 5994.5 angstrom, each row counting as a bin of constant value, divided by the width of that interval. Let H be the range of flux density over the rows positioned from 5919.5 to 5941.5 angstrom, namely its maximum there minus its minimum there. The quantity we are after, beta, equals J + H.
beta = 85.6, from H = 2.0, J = 83.6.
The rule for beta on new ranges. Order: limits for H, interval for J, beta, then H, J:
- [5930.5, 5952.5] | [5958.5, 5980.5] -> 86.7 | 2.8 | 83.9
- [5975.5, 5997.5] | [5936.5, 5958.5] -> 85.9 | 1.8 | 84.1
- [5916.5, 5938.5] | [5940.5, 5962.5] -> 85.5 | 1.7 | 83.8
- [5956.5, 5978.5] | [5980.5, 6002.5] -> 86.8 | 3.4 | 83.4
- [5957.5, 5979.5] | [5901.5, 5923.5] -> 85.3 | 3.4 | 81.9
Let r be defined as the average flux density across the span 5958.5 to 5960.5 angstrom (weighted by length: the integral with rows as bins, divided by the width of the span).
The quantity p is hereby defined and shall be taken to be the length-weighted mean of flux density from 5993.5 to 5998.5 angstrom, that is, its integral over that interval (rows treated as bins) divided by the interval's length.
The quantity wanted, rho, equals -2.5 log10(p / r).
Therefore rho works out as -0.02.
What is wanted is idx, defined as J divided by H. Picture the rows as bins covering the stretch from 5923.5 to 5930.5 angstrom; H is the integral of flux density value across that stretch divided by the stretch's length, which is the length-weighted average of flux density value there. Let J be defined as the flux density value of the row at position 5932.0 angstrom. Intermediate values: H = 83.4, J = 82.9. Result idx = 0.99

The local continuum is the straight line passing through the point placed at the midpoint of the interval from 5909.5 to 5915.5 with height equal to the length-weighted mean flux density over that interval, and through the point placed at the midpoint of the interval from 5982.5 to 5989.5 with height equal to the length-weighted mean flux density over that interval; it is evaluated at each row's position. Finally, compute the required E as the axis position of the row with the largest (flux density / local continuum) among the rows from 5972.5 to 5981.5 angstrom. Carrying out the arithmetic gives 5973.0 angstrom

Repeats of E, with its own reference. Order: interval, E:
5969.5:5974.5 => 5973.0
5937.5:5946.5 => 5946.0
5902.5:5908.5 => 5908.0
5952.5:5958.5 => 5953.0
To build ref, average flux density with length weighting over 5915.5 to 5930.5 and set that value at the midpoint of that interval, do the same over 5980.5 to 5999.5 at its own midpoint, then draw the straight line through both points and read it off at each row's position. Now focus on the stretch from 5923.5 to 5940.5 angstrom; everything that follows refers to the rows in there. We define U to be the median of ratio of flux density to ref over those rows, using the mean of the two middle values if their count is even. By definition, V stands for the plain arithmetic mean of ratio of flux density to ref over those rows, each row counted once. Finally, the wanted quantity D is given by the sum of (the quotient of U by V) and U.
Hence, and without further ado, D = 2.00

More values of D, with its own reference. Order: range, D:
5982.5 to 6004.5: 2.00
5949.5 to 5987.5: 2.00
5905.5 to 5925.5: 2.00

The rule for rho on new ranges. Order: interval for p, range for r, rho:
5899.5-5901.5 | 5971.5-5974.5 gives 0.16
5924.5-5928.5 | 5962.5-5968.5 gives 0.00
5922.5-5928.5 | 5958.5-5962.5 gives -0.02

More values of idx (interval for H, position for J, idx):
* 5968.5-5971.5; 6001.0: 0.99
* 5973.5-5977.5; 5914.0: 0.98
